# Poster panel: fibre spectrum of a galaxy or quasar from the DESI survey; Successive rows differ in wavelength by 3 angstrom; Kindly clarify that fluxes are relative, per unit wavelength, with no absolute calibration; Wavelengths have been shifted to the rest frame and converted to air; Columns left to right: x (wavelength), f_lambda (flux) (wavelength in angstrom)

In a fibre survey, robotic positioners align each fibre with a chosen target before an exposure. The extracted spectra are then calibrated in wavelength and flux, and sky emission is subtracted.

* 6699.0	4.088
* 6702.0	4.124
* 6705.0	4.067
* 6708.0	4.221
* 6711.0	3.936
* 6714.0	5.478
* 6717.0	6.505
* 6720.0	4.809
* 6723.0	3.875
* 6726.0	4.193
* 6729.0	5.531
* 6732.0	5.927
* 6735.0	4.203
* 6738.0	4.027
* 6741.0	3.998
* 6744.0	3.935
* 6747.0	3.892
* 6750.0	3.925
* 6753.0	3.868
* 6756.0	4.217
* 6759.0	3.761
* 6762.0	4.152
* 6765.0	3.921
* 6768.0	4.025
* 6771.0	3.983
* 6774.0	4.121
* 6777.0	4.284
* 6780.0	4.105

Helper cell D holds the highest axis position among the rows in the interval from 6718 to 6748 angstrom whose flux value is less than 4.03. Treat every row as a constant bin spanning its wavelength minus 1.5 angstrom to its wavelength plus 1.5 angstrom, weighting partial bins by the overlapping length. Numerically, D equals 6747.0 angstrom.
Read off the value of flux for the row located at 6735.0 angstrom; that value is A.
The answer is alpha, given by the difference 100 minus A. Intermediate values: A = 4.203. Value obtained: 95.8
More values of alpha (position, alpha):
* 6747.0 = 96.1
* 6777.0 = 95.7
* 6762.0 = 95.8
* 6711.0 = 96.1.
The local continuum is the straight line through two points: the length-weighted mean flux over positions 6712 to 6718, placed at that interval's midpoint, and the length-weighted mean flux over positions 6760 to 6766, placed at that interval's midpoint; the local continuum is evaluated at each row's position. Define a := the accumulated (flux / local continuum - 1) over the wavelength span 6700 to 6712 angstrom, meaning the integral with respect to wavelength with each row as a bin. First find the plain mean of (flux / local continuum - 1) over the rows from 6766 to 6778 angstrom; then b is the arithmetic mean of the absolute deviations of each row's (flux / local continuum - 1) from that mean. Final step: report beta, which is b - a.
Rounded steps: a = -4.0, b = 0.06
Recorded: 4.0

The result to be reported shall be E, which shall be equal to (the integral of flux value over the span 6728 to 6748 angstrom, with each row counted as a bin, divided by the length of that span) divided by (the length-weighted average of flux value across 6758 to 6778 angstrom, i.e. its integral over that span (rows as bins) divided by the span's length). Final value 1.11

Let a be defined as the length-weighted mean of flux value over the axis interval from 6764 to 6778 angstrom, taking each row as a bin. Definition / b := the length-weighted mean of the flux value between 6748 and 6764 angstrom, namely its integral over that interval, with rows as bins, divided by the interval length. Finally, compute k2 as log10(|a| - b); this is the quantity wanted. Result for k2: -1.07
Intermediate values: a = 4.06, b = 3.98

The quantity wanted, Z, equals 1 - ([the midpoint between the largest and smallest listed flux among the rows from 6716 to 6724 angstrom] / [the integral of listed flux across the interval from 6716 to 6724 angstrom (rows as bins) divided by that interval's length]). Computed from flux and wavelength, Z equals -0.03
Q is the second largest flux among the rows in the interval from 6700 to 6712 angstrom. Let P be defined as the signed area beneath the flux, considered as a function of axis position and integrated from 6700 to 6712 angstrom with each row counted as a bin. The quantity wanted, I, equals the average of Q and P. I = 26.6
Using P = 49.1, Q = 4.124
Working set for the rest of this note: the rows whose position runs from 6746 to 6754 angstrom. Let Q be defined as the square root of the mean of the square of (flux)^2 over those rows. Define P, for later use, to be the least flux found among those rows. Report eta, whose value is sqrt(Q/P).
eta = 1.98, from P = 3.868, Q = 15.2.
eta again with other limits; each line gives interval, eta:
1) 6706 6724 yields 2.58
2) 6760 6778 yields 2.06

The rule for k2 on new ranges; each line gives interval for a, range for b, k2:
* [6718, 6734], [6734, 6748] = -0.05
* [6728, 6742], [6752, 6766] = -0.13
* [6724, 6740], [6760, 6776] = -0.16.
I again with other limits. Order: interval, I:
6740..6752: 25.6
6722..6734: 32.1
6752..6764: 26.1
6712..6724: 33.8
